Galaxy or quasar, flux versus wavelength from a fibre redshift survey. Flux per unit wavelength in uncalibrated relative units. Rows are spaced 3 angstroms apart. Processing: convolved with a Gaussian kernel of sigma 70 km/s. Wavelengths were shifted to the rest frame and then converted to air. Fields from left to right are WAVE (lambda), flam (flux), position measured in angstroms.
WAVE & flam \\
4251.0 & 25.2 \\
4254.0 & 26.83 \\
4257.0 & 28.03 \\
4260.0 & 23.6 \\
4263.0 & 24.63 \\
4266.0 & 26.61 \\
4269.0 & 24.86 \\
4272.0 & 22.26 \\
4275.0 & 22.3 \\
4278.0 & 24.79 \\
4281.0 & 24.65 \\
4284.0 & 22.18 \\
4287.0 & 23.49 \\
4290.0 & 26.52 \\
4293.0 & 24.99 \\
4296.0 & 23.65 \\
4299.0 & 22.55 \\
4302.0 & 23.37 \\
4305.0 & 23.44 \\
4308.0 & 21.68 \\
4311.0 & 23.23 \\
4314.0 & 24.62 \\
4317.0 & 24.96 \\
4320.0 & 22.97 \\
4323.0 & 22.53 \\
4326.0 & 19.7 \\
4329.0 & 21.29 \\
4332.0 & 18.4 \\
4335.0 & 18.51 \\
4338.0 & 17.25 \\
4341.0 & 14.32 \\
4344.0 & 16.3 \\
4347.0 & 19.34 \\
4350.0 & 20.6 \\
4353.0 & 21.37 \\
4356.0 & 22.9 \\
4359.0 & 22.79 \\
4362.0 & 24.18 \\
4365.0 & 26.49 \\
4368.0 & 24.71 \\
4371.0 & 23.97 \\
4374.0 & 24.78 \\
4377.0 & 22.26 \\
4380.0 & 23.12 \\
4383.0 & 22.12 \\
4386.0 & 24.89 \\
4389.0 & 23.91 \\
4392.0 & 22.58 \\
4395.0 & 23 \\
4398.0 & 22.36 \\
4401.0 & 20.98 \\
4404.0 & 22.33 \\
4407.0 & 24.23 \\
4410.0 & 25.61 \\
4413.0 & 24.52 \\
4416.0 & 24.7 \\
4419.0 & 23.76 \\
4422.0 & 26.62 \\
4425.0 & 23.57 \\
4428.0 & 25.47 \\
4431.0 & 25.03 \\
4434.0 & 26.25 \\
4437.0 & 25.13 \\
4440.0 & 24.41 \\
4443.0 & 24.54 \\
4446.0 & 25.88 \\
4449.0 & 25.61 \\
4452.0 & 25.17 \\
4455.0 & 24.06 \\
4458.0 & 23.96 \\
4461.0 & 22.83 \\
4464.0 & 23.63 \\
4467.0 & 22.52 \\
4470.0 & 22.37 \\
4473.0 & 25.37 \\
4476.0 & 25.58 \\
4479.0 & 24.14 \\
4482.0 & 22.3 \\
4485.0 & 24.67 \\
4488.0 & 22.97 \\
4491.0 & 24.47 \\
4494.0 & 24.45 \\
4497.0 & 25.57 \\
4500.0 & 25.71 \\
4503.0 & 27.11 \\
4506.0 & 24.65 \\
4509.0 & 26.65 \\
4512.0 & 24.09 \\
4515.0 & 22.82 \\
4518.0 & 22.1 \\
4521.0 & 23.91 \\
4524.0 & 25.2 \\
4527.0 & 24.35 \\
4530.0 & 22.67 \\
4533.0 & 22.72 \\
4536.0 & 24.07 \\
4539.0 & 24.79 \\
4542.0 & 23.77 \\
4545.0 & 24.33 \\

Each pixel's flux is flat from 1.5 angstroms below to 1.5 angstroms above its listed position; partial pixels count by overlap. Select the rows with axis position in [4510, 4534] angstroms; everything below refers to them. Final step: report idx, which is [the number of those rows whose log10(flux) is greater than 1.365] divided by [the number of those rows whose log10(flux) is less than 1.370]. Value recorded 1.0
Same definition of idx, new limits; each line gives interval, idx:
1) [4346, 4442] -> 1.5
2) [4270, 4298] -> 2.0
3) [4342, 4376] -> 0.8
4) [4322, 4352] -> 0.0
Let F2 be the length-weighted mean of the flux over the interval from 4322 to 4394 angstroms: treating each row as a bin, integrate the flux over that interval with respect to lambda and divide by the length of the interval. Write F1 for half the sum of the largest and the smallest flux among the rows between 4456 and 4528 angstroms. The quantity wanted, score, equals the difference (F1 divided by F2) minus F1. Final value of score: -23.5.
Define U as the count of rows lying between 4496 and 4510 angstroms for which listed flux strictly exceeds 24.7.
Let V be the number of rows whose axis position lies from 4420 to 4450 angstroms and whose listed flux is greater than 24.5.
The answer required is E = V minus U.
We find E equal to 4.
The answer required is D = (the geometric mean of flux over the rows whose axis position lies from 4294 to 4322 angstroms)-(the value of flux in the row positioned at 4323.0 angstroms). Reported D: 0.8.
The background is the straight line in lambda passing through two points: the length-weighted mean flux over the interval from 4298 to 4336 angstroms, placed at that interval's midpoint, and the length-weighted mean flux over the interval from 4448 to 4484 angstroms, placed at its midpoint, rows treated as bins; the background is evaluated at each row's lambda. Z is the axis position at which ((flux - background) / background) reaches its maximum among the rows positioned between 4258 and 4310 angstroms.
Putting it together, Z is 4266.0 angstroms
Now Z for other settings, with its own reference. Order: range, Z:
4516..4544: 4524.0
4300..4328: 4317.0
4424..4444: 4434.0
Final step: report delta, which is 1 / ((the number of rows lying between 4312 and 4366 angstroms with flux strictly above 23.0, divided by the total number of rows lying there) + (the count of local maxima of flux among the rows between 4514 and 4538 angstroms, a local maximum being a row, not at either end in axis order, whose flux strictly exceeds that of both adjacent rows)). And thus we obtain 0.82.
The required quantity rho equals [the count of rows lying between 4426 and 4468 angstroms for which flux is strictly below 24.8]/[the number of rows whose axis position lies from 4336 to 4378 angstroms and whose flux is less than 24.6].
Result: 0.64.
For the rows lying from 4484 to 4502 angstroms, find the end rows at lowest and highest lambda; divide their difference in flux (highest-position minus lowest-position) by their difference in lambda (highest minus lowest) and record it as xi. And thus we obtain 0.07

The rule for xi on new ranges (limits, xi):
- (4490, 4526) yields 0.02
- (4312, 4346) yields -0.28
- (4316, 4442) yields 0.00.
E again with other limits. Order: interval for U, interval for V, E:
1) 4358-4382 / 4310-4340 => -1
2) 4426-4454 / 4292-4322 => -4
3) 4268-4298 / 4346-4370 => -2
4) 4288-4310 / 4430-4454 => 5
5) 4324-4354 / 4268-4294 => 5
